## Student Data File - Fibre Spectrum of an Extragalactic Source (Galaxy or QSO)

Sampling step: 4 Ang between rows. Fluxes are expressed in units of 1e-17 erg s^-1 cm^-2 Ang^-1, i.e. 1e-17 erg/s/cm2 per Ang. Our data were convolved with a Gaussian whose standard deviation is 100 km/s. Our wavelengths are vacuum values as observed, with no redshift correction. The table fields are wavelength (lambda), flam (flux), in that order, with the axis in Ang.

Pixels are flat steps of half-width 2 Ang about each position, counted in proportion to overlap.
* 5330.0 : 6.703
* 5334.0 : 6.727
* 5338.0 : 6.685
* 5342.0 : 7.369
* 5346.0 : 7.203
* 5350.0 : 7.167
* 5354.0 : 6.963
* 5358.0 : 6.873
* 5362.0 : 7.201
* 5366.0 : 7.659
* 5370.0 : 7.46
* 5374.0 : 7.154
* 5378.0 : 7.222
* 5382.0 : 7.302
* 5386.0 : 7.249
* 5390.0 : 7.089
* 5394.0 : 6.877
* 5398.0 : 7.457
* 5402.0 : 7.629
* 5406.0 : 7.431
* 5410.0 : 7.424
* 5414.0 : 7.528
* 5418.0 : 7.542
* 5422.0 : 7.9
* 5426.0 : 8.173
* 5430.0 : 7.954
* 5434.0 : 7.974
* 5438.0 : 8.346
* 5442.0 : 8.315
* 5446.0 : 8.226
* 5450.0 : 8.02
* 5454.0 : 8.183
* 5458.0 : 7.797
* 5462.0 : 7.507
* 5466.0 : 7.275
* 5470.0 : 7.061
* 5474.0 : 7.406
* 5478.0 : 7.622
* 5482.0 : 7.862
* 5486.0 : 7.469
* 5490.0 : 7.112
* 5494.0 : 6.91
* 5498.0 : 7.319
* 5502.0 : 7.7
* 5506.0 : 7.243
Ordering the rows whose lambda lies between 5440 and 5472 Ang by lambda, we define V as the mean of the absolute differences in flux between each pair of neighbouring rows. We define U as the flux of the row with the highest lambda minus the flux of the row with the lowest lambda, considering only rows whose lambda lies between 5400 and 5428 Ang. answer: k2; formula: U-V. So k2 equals 0.32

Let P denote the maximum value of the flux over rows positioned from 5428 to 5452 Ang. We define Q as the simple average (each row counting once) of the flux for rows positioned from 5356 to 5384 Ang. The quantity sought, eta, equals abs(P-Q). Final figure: 1.08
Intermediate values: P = 8.346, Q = 7.27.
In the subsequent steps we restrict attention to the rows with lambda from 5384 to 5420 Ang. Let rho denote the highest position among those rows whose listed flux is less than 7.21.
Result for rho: 5394.0 Ang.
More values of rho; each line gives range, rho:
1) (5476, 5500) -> 5494.0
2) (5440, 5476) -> 5470.0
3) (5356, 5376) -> 5374.0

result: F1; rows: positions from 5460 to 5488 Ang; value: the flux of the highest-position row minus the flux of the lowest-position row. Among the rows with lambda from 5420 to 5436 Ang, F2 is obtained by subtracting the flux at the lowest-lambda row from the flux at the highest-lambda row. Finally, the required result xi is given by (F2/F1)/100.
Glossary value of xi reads -0.019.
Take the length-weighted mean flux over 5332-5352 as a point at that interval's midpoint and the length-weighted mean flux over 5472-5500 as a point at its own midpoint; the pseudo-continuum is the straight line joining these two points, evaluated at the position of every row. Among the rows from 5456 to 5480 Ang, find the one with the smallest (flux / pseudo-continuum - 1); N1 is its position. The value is 5470.0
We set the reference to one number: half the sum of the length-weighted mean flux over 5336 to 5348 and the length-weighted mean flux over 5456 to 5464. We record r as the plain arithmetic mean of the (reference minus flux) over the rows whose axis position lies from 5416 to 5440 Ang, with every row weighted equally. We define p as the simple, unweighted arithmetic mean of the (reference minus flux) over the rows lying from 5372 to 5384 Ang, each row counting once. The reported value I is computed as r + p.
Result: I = -0.47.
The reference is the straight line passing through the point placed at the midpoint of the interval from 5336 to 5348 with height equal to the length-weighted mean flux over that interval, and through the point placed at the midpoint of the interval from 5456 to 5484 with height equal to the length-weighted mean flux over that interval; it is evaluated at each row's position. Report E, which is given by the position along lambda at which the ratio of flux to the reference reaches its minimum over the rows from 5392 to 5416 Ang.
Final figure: 5394.0 Ang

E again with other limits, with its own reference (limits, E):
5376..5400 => 5394.0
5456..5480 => 5470.0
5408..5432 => 5410.0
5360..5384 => 5374.0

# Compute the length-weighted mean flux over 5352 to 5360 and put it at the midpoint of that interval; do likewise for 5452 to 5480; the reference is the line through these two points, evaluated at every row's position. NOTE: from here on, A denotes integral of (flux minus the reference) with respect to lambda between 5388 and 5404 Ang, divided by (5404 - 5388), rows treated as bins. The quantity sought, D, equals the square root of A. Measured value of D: 0.3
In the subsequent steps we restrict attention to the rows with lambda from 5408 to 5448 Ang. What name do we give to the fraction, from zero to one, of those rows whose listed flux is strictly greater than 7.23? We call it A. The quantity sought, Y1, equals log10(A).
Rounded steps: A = 1.0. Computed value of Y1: 0.00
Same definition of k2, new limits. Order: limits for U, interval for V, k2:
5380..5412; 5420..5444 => -0.06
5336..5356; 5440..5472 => 0.05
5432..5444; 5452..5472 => 0.06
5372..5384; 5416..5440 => -0.10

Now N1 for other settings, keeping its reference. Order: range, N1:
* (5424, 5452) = 5430.0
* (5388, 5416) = 5394.0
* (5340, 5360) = 5358.0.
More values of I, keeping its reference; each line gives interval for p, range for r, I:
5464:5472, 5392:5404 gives 0.25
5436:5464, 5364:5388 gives -0.66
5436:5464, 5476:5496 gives -0.71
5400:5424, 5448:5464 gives -0.71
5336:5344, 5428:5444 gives -0.44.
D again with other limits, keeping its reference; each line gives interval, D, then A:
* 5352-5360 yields 0.0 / 0.0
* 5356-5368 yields 0.5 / 0.3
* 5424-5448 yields 0.9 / 0.8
